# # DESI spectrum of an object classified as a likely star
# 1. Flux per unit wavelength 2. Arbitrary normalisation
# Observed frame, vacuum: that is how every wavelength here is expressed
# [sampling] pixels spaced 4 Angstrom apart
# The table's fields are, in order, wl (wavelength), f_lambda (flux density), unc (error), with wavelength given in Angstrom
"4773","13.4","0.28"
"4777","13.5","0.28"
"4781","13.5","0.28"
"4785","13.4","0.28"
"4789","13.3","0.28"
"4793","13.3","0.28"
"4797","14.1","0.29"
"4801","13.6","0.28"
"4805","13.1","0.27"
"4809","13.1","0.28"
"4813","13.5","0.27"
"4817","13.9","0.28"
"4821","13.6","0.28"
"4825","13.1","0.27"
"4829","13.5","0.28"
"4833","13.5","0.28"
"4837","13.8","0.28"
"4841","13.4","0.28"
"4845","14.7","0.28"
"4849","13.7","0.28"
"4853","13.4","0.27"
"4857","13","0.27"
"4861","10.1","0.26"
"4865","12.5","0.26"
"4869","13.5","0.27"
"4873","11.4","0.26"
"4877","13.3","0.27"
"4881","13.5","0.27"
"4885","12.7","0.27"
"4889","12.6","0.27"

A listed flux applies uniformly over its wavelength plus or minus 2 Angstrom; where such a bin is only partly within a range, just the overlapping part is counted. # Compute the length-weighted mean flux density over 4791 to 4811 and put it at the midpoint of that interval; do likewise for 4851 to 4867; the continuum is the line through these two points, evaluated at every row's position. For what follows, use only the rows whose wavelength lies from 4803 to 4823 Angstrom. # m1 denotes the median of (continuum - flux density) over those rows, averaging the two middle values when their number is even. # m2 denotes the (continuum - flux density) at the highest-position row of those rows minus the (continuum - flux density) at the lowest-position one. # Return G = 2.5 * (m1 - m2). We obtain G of 1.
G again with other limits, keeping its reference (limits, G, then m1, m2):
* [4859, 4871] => 8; -0.37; -3.6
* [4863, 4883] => 0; -1.42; -1.3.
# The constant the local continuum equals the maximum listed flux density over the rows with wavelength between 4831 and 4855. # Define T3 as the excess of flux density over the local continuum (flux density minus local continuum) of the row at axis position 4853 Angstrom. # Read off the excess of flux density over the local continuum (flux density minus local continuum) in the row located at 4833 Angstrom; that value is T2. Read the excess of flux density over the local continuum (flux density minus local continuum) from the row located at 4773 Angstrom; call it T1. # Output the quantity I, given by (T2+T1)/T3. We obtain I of 1.9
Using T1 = -1.30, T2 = -1.20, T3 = -1.3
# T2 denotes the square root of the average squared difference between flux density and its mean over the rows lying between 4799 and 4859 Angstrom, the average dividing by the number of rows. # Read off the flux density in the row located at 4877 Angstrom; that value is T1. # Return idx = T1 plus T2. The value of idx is 13.7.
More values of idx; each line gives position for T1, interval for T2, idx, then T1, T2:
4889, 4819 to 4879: 13.7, 12.6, 1.05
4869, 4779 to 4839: 13.8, 13.5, 0.28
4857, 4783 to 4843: 13.3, 13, 0.28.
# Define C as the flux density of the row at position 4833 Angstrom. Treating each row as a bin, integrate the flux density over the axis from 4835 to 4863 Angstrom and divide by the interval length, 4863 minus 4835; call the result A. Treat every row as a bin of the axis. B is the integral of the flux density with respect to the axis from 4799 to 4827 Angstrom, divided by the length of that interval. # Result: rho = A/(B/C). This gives 13.2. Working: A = 13.16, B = 13.4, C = 13.5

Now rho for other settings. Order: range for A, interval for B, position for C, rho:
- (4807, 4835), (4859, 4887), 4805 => 14.2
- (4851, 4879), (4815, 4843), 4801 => 12.5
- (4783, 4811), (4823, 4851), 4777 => 13.2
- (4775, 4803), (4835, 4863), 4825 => 13.5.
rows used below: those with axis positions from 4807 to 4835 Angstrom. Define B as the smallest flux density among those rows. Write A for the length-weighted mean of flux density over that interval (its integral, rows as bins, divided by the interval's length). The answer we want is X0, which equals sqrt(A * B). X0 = 13.3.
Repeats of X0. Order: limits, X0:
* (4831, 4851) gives 13.6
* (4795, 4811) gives 13.3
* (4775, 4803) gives 13.4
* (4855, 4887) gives 11.2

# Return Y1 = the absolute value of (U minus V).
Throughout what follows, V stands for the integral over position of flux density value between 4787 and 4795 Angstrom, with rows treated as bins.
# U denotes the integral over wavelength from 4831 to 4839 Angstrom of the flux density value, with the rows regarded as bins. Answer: 2.8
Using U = 109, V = 106.4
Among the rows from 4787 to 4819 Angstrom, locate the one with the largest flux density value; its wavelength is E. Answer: 4797 Angstrom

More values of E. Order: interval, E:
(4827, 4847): 4845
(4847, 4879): 4849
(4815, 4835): 4817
